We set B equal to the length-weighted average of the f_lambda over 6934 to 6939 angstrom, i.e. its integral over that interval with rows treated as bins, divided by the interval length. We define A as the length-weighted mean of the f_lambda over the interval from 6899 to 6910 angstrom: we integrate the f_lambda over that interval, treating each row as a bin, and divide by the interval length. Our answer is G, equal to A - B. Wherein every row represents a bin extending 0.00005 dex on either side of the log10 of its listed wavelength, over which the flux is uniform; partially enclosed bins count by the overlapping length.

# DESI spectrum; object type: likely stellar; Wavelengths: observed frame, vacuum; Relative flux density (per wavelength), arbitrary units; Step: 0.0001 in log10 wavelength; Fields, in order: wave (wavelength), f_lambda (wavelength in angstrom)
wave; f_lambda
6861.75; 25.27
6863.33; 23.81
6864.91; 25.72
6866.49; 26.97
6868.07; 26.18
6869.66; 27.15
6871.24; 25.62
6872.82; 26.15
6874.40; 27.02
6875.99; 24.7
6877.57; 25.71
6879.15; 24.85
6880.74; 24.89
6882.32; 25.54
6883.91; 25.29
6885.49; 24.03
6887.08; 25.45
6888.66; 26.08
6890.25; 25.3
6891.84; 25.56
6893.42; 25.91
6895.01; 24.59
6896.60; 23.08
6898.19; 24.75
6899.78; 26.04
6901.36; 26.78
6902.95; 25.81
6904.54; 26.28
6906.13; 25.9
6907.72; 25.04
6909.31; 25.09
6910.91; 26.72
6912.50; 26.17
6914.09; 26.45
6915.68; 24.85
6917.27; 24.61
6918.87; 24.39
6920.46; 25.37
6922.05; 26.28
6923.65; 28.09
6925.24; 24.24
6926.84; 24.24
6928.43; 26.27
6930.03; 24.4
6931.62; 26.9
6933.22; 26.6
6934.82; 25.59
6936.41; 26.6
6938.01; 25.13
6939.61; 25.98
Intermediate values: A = 25.9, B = 25.8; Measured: 0.1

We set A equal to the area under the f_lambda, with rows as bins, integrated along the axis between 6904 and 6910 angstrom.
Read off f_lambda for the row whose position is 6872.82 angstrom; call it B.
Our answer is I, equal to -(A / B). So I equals -5.9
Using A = 153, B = 26.15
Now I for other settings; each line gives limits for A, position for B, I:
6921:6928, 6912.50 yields -6.9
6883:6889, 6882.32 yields -5.9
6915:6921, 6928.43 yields -5.7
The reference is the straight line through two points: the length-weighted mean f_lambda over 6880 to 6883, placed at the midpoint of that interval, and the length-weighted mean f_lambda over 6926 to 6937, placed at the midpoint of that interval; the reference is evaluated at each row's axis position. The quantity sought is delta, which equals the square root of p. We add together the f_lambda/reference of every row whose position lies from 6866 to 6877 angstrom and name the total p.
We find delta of 2.704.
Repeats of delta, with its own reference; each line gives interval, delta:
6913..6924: 2.649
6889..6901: 2.627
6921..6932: 2.648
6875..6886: 2.633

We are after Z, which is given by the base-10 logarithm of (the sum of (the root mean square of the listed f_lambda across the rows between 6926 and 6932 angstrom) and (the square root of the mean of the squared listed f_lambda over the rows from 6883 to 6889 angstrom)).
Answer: 1.71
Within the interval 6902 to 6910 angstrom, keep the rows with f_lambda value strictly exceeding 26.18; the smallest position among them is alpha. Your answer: 6904.54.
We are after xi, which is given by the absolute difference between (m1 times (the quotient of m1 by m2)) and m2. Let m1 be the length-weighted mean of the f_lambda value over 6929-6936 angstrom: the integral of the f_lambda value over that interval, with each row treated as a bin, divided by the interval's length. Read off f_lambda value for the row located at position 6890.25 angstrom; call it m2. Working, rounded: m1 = 25.9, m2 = 25.3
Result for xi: 1.3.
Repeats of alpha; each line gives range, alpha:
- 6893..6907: 6901.36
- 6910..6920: 6910.91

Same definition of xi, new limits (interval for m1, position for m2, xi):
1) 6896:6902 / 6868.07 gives 1.9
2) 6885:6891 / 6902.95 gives 1.1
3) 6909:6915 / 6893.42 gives 0.5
